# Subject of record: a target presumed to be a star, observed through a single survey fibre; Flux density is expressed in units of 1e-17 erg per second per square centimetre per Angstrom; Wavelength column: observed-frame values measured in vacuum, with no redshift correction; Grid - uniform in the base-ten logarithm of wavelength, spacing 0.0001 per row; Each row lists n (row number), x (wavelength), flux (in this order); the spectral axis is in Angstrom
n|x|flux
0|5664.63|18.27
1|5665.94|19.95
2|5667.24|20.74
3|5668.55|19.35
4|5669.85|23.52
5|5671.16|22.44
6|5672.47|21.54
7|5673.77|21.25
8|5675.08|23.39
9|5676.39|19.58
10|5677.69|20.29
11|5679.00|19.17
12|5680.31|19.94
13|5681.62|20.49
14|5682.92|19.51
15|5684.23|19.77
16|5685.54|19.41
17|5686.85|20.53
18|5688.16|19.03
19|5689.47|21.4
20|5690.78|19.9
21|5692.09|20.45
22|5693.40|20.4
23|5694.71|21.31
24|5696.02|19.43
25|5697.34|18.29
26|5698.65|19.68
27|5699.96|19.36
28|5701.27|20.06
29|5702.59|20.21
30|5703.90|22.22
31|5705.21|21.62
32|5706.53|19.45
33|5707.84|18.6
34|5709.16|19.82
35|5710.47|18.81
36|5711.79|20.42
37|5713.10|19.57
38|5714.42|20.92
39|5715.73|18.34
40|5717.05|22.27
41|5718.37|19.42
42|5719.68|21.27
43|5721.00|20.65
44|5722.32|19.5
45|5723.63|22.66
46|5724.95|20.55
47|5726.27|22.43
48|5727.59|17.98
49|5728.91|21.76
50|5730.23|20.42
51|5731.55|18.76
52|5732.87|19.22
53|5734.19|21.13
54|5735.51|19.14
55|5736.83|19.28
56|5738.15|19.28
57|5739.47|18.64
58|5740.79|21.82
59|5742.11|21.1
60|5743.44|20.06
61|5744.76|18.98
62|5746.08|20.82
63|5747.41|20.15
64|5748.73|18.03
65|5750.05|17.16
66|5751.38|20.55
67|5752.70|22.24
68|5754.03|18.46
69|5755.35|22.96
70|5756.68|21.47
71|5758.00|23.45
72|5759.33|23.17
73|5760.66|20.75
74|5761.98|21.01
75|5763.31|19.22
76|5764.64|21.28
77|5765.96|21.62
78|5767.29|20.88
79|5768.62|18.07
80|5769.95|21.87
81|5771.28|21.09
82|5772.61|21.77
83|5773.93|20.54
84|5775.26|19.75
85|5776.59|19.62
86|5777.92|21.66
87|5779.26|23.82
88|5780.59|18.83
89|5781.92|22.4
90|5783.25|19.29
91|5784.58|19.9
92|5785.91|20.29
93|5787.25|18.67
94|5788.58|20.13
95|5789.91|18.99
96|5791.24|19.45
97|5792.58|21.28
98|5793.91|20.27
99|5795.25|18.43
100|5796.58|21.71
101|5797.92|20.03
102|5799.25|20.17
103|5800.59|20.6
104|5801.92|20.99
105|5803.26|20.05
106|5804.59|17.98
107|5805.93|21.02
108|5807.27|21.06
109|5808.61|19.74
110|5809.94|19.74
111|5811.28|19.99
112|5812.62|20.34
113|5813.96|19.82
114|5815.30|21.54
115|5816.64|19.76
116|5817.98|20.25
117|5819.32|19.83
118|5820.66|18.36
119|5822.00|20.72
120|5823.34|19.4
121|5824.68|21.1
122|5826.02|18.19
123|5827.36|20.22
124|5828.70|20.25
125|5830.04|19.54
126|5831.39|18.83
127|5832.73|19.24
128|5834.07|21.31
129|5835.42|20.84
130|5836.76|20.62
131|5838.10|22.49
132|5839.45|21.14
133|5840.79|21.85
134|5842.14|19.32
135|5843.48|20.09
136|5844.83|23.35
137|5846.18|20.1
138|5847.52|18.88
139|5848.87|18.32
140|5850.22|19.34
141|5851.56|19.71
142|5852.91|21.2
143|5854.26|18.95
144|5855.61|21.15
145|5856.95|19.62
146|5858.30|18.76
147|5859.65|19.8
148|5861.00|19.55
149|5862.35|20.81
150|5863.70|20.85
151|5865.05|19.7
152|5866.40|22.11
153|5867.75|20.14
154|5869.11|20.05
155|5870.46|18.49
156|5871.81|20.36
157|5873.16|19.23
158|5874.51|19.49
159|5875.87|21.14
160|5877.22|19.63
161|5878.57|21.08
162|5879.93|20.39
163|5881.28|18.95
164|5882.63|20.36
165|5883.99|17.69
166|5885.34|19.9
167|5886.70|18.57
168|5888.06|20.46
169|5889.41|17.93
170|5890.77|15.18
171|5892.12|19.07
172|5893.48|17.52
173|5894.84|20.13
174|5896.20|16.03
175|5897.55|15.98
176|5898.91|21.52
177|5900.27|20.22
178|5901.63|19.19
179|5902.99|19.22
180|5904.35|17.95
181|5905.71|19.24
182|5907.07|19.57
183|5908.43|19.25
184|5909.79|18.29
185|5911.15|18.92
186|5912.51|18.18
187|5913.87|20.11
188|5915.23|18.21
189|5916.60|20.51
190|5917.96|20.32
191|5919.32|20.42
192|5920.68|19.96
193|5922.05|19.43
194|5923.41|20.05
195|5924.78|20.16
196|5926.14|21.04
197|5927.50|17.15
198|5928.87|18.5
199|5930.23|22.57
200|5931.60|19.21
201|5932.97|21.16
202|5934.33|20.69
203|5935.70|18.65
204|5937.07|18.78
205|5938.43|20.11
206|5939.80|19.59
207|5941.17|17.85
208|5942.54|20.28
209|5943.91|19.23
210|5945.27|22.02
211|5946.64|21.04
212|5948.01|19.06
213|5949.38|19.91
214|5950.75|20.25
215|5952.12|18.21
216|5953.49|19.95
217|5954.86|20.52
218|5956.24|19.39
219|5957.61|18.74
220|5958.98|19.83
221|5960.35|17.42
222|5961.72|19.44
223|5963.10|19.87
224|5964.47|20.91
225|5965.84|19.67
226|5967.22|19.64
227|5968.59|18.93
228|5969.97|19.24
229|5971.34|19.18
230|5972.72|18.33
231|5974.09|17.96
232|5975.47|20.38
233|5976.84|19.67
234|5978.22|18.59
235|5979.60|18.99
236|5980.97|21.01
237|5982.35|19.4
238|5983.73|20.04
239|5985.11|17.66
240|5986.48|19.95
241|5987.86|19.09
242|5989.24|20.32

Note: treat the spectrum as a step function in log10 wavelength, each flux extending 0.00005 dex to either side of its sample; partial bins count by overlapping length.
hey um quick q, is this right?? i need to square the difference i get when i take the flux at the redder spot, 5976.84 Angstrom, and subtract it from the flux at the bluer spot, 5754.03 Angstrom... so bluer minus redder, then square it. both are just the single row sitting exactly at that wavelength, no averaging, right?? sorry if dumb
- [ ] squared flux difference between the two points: 1.5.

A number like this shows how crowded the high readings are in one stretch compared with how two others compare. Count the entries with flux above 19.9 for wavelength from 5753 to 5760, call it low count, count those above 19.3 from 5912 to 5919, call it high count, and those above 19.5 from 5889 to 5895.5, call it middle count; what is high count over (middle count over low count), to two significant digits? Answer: 12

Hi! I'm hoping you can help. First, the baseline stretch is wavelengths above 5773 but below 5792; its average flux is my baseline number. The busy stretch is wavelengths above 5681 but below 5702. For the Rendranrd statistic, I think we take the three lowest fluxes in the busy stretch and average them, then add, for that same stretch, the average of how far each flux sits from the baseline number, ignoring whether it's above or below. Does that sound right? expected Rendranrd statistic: 19.6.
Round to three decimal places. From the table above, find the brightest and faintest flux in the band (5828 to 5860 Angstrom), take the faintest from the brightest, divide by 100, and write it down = 0.050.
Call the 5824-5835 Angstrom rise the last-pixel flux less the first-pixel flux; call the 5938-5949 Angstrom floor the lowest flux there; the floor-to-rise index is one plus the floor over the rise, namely 86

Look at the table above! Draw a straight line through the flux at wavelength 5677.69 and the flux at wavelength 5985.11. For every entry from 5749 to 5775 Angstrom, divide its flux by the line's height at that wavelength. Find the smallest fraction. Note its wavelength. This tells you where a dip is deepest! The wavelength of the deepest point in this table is 5750.05 Angstrom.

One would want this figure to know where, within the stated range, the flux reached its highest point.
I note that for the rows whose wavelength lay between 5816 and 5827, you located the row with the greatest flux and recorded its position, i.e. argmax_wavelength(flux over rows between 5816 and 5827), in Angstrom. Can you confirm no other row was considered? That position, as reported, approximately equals 5824.68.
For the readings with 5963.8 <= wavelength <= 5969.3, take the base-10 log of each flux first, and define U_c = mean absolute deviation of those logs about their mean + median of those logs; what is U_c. 1.31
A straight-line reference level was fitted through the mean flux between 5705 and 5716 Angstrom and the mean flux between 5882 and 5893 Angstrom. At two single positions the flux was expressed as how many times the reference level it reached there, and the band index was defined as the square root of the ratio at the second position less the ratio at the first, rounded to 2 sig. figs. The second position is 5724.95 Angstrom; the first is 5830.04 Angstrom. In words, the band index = 0.13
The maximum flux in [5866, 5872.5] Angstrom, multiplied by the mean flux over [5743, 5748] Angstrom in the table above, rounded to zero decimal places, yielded 442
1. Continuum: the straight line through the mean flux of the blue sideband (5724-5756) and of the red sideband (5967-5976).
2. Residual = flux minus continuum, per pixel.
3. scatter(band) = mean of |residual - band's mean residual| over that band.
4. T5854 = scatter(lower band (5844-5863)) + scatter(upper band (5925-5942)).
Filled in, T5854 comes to 2.22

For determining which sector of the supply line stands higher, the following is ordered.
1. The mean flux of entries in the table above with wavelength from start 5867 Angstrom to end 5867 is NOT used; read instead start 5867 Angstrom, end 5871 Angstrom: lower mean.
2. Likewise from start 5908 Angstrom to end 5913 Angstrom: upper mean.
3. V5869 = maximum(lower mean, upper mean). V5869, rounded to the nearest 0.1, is 19.6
